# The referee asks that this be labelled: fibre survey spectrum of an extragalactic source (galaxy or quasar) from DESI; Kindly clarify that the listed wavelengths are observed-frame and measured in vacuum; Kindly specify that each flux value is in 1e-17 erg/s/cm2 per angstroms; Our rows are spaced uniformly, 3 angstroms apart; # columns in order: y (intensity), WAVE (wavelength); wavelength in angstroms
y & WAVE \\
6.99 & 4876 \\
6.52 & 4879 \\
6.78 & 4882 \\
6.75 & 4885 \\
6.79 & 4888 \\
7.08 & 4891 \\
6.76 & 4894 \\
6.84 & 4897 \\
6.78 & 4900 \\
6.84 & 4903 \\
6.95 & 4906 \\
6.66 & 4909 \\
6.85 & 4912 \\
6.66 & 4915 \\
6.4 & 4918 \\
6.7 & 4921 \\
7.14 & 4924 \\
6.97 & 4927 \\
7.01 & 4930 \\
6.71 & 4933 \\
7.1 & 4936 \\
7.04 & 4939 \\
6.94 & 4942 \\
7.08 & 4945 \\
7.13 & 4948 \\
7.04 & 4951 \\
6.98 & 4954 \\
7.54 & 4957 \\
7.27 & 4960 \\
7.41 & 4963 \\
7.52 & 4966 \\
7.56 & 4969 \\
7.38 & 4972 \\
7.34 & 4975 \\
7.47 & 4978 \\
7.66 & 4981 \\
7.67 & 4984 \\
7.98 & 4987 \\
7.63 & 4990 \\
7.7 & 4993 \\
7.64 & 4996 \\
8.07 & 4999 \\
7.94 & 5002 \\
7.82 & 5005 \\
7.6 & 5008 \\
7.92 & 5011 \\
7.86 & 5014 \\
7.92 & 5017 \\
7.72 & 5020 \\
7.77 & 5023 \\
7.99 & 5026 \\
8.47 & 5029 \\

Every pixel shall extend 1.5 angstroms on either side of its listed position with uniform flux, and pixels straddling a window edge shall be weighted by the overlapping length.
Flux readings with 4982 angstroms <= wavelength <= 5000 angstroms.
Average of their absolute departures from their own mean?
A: 0.16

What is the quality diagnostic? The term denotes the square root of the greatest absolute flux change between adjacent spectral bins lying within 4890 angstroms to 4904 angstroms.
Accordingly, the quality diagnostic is 0.57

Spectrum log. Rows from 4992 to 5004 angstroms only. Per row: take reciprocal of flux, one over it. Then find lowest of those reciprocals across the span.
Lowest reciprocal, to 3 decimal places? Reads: 0.124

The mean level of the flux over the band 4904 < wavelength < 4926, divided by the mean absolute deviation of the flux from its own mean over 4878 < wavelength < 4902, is 78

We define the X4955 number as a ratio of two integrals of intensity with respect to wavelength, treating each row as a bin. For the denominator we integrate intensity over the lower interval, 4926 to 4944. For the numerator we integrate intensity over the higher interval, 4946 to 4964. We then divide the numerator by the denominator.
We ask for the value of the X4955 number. 1.04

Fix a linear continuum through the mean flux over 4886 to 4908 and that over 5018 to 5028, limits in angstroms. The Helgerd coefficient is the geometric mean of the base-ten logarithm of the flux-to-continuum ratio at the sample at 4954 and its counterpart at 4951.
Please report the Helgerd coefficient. 0.017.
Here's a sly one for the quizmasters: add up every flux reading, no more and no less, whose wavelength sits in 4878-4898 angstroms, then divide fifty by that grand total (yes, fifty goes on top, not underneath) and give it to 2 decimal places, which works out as 1.05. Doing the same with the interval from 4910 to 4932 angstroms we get 1.05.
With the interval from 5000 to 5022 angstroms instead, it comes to 0.91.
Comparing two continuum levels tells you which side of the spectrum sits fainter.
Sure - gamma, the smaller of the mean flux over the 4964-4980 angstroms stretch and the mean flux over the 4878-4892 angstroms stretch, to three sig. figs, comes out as 6.78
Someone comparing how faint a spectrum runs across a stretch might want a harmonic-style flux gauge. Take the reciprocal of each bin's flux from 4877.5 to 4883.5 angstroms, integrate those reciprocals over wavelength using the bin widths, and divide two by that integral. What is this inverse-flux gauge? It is 2.22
